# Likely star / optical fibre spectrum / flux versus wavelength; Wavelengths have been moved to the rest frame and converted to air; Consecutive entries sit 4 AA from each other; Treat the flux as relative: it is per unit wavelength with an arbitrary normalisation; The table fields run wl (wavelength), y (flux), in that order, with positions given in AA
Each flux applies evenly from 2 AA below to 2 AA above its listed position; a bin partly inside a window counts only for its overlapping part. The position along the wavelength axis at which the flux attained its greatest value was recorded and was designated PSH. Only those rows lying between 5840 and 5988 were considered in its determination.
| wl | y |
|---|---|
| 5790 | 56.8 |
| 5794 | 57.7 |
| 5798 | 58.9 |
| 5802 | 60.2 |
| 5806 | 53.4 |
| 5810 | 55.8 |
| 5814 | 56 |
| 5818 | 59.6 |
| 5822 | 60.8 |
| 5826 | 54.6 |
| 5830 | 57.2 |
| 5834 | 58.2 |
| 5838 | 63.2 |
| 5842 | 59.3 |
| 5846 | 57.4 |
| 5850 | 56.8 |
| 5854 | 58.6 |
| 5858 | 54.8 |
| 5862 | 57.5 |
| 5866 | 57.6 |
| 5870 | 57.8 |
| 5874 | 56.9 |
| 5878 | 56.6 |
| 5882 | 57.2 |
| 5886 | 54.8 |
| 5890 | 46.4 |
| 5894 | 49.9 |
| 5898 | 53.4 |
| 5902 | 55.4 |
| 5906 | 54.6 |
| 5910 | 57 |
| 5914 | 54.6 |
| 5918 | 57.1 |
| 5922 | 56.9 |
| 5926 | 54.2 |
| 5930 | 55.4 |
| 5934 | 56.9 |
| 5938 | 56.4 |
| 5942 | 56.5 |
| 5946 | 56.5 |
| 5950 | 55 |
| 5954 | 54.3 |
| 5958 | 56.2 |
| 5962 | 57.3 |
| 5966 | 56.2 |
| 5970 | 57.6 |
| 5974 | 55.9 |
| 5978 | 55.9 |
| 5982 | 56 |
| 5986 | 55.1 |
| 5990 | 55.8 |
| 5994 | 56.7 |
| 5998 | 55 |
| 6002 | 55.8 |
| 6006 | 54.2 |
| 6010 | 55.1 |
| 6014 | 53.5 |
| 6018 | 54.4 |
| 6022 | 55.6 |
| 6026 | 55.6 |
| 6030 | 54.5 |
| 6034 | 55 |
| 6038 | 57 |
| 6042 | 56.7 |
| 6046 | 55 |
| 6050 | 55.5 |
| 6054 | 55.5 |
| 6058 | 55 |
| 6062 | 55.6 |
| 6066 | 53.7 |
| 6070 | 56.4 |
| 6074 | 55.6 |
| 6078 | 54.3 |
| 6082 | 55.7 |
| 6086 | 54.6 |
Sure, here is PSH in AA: 5842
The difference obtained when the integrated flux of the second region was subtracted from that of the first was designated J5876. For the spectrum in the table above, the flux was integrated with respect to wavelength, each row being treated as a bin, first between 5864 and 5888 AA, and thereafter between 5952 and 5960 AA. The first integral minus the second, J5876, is 922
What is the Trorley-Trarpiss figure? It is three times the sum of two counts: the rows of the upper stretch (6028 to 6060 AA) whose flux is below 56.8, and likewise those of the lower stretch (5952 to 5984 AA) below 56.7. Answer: 39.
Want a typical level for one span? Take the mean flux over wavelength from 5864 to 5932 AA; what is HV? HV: 55.0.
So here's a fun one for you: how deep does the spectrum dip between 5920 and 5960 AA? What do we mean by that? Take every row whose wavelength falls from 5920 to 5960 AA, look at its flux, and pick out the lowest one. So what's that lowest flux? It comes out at 54.2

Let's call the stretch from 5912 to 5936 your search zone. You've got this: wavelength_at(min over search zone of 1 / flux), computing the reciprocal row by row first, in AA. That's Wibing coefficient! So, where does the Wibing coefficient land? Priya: 5918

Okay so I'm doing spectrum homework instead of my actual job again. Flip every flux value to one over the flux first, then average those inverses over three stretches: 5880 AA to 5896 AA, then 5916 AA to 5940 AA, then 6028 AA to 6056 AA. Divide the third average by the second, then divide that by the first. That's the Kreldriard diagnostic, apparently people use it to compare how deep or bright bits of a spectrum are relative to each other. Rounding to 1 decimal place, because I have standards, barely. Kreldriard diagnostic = 52.2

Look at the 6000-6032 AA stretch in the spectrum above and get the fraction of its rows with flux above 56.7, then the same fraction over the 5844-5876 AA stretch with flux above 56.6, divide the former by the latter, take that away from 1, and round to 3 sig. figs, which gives 1.00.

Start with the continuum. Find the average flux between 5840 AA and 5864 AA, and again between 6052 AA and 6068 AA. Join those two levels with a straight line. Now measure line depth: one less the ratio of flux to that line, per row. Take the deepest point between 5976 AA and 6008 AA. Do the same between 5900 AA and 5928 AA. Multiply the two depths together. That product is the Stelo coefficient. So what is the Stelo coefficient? 0.0010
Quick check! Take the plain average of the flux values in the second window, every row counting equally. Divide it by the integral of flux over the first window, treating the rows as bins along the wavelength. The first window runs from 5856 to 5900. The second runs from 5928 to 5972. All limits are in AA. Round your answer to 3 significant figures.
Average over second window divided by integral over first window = 0.0233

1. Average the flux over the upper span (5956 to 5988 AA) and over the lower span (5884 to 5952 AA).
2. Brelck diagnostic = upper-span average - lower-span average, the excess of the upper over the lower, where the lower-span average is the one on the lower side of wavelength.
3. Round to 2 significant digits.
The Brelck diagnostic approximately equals 1.5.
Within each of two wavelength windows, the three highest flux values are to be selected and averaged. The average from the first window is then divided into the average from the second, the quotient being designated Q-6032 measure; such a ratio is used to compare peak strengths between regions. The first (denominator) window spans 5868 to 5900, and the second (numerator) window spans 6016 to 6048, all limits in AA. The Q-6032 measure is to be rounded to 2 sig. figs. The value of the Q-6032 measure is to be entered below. 0.98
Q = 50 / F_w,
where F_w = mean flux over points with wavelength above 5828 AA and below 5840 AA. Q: 0.840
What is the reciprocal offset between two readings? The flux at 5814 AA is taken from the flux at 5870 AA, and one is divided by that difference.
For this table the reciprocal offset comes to 0.6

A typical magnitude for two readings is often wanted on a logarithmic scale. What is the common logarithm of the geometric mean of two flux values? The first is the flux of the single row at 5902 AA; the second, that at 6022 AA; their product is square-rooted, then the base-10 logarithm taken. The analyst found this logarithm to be 1.74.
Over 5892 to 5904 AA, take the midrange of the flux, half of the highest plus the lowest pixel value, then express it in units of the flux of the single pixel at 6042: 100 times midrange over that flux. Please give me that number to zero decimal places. 93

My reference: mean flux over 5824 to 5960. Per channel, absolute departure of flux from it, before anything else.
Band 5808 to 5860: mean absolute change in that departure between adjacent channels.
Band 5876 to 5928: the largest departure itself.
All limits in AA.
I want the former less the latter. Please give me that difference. -7.6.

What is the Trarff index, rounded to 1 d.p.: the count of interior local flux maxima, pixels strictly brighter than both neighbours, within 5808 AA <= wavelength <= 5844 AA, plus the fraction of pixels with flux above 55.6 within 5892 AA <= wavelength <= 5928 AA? 2.3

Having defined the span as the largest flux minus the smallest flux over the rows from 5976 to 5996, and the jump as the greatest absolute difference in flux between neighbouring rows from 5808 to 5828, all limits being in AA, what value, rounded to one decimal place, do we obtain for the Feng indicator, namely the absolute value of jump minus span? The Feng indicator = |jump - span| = 4.6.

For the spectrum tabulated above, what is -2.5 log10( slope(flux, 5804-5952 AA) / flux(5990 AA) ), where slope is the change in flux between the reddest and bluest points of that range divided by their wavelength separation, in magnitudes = 9.3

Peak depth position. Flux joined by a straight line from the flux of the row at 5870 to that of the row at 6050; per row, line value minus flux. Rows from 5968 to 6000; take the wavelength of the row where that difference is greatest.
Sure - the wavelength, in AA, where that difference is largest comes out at 5986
